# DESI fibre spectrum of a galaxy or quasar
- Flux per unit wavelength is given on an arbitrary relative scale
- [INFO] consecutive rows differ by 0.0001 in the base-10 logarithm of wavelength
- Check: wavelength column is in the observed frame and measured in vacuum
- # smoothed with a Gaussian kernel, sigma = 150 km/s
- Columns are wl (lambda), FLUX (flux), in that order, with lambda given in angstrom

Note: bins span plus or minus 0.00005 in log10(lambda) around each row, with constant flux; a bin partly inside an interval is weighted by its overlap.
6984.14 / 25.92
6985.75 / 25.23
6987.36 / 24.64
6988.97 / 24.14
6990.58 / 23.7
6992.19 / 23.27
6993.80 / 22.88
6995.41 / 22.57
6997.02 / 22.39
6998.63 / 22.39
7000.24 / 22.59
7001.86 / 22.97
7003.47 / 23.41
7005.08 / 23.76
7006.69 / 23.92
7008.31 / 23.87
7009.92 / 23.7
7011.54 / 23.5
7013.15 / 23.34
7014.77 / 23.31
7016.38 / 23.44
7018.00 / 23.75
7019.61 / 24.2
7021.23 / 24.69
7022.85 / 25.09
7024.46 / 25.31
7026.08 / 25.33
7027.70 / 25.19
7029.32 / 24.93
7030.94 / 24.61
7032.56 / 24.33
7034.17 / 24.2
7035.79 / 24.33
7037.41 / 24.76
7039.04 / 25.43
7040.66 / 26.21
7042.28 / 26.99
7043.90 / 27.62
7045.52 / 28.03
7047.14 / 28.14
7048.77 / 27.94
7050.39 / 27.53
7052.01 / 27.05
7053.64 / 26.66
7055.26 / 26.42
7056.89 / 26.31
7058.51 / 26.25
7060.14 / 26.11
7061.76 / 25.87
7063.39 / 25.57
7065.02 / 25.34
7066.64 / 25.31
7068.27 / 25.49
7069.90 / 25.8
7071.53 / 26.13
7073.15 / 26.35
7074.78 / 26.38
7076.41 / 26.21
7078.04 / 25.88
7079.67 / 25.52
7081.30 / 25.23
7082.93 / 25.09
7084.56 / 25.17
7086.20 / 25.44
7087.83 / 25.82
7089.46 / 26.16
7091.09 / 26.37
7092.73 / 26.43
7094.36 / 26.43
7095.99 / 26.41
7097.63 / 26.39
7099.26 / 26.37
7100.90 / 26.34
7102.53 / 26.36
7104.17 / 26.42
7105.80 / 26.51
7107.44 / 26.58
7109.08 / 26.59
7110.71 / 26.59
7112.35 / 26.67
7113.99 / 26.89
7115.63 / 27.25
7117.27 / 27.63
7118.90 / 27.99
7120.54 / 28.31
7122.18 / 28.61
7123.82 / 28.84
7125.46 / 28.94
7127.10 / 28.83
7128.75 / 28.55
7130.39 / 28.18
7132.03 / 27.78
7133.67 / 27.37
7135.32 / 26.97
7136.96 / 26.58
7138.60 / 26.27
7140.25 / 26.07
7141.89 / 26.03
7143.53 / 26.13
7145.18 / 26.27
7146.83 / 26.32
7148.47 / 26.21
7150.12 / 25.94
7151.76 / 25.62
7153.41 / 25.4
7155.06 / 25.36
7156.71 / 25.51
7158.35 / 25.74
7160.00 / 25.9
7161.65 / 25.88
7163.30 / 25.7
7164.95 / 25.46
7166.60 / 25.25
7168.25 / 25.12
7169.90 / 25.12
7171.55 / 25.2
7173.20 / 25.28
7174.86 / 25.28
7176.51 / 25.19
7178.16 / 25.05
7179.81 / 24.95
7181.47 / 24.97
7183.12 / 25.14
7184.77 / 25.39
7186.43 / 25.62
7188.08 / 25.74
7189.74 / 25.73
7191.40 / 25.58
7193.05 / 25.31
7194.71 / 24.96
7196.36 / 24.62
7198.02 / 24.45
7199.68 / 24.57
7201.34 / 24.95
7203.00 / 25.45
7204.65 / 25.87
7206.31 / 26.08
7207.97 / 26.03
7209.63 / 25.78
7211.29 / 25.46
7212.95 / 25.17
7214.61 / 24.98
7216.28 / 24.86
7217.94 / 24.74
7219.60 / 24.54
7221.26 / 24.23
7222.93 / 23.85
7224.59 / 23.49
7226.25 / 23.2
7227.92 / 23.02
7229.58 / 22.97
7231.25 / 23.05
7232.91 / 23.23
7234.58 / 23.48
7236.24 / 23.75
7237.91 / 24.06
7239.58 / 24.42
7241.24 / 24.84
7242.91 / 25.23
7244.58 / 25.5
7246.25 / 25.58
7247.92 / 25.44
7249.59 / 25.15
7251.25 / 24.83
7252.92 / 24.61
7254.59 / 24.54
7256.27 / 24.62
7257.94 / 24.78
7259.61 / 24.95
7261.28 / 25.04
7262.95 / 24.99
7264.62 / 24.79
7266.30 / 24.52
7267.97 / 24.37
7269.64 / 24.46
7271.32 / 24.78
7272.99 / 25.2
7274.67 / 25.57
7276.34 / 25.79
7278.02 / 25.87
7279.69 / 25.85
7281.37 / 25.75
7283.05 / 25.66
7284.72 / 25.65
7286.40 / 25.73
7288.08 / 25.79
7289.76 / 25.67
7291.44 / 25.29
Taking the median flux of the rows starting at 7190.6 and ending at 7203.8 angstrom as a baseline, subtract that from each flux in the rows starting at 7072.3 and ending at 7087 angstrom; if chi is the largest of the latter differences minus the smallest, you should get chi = 1.3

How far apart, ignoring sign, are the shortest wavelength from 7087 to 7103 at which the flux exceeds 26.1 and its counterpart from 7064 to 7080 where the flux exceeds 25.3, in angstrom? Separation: 24.4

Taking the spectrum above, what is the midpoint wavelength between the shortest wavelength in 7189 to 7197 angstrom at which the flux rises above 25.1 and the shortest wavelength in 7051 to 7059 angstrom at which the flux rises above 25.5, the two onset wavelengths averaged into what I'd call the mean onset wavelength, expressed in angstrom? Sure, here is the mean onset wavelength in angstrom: 7120.9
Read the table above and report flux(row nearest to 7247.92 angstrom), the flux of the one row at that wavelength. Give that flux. 25.44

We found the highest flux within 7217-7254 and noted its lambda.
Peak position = 7246.25 angstrom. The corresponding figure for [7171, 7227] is 7206.31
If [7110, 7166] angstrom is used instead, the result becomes 7125.46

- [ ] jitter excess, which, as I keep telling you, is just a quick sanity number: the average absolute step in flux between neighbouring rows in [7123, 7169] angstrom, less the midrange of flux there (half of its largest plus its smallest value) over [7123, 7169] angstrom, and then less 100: -127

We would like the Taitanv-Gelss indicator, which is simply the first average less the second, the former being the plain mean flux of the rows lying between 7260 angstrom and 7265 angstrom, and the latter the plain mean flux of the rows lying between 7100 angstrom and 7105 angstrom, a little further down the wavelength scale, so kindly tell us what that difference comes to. -1.4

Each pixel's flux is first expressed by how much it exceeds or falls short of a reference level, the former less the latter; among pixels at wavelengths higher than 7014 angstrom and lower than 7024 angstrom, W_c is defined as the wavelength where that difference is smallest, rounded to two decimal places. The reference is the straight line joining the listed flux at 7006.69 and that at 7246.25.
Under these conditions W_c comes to 7014.77 angstrom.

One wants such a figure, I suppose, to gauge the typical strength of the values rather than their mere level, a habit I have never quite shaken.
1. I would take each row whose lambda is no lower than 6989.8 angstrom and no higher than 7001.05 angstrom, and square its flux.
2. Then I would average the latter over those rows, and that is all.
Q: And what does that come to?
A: 521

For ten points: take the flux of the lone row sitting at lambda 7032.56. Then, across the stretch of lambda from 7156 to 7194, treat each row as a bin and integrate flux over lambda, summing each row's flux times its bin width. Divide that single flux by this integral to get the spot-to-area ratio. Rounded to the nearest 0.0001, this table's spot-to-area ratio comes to 0.0252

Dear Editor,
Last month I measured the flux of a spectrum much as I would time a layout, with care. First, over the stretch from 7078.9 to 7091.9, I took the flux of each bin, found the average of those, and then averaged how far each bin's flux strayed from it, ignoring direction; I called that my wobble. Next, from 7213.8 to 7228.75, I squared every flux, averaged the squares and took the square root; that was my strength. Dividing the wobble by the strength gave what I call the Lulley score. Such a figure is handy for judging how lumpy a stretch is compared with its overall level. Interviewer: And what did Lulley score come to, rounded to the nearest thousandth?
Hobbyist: 0.016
